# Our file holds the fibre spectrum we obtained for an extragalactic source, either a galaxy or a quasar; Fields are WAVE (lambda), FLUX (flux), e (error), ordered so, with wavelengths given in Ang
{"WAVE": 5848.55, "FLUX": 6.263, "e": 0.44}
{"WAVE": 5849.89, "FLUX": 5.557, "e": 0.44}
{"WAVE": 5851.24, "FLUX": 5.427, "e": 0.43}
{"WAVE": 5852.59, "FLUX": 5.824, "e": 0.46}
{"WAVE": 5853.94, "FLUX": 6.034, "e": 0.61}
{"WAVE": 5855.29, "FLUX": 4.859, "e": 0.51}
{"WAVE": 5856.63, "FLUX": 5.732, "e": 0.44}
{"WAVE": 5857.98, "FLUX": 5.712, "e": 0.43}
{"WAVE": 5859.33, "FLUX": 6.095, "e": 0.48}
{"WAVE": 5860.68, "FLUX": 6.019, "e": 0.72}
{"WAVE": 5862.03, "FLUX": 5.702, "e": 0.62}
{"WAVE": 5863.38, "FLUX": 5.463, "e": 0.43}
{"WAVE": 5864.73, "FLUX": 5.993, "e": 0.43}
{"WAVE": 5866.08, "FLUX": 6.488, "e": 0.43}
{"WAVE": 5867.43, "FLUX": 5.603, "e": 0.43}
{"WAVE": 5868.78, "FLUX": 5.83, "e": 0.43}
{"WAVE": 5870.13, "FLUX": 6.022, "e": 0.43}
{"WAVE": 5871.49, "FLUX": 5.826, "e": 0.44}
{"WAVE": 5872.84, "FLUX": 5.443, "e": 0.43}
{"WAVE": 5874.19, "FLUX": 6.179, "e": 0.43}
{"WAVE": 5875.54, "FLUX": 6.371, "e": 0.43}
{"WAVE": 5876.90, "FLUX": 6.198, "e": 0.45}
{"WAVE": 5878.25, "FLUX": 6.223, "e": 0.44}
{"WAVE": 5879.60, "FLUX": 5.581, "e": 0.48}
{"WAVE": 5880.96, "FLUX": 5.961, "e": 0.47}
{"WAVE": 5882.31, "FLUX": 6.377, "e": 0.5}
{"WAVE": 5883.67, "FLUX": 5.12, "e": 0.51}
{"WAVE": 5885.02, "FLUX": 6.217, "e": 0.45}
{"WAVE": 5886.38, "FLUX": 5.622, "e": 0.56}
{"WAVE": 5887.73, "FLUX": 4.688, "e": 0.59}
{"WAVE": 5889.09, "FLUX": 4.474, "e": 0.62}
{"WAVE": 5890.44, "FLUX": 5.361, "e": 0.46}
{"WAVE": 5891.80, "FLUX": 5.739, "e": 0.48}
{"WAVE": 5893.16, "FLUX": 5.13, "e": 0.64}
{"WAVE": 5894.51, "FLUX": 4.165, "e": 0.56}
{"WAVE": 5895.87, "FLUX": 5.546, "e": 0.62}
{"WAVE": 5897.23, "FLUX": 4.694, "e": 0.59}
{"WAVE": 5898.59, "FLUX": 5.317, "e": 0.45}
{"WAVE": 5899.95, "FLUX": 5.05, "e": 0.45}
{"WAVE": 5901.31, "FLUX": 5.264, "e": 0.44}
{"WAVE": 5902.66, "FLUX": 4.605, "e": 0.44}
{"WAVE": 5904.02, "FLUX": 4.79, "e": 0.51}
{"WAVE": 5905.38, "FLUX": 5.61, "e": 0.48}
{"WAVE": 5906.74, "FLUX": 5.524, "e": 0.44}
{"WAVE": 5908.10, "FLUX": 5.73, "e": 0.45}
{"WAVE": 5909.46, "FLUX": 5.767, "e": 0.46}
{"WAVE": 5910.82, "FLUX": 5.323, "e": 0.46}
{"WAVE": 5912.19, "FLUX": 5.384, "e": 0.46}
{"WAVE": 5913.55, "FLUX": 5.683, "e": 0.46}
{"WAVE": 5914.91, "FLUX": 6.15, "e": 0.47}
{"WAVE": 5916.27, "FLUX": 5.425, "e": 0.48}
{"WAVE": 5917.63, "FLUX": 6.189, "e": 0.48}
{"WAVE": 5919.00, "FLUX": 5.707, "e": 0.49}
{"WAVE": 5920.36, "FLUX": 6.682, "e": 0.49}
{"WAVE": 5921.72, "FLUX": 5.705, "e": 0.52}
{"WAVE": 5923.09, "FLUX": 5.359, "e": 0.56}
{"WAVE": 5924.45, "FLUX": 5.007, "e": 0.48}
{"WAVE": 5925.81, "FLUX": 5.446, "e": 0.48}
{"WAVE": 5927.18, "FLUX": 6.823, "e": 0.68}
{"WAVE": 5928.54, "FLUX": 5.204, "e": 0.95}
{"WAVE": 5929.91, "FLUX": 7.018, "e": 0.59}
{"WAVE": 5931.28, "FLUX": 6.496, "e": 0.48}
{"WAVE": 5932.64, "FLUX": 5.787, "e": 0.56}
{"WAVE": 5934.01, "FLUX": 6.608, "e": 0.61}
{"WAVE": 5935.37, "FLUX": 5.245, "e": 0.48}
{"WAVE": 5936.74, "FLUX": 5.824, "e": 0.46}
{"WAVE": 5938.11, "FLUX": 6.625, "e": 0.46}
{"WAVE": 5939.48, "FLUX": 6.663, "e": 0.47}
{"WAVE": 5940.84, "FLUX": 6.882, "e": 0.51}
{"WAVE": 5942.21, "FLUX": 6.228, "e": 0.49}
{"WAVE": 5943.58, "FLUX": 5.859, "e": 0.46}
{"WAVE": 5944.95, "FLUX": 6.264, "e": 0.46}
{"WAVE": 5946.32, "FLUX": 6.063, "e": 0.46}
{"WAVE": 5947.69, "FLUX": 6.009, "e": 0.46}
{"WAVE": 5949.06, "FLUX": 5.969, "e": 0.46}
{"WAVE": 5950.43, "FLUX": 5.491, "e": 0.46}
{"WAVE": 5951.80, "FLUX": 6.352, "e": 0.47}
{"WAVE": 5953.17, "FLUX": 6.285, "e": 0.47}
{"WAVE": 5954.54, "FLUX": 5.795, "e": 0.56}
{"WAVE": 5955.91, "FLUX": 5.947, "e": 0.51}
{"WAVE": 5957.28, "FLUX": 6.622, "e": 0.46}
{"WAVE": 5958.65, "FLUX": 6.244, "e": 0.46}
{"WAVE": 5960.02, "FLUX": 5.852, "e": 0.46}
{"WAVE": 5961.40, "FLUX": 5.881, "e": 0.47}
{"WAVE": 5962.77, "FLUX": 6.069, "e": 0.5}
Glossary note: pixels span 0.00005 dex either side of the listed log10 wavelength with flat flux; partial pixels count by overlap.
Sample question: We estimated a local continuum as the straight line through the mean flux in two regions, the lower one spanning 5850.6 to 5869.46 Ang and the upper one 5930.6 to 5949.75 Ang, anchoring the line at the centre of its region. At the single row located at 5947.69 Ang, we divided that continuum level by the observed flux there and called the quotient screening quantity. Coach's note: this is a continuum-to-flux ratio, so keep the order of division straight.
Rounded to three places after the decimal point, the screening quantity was 1.035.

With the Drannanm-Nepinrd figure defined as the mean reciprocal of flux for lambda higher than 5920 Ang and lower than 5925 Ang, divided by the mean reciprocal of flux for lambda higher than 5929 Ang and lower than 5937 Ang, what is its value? 1.09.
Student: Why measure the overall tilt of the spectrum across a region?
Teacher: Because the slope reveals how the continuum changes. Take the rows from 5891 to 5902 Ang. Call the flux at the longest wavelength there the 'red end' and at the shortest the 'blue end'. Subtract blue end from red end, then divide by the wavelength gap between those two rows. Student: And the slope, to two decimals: -0.05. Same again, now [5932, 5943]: 0.05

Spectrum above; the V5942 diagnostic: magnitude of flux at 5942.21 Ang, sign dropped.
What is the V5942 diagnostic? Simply 6.23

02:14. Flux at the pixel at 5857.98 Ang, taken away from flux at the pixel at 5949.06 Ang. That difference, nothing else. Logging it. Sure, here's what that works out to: 0.3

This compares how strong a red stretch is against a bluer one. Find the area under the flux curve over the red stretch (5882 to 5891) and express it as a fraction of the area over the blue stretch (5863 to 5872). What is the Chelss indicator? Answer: 0.9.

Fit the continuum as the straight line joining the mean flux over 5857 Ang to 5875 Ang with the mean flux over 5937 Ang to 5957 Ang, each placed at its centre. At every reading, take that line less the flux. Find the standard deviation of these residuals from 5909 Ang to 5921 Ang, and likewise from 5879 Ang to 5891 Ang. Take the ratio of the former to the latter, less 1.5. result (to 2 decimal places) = -0.83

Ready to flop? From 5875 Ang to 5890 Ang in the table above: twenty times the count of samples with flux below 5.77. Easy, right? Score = 100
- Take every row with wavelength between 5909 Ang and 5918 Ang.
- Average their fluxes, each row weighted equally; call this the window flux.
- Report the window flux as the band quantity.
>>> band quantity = 5.7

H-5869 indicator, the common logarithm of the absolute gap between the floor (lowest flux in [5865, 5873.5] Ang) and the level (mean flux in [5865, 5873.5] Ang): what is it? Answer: -0.37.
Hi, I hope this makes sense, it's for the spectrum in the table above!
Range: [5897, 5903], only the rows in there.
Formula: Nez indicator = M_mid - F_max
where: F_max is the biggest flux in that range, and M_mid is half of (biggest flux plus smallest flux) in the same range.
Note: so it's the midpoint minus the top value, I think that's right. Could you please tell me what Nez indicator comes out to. -0.36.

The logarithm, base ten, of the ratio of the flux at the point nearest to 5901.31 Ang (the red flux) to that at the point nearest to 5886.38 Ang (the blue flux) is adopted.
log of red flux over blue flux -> -0.03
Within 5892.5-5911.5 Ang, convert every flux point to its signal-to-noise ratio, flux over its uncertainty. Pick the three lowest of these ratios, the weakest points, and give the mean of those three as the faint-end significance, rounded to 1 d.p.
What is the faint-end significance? 7.8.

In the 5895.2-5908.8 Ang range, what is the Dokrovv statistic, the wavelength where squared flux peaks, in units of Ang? 5908.10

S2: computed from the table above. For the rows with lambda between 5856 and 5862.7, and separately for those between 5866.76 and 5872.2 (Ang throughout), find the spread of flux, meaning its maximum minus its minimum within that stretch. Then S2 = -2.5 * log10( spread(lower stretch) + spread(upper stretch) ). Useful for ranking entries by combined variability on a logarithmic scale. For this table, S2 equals 0.23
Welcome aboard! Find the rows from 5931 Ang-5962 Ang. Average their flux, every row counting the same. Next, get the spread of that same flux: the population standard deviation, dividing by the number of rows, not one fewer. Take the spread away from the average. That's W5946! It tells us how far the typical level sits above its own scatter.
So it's 5.73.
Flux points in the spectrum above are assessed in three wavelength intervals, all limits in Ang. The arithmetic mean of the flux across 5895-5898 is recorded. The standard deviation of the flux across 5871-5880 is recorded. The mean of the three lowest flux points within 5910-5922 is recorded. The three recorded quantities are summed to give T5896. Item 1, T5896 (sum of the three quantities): 10.8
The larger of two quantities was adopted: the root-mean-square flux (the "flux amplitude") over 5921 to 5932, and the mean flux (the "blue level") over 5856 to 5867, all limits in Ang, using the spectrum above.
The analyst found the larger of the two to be 5.93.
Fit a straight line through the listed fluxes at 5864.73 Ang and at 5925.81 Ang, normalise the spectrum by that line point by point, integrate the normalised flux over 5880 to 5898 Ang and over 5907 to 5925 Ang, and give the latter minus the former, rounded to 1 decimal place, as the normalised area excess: 2.0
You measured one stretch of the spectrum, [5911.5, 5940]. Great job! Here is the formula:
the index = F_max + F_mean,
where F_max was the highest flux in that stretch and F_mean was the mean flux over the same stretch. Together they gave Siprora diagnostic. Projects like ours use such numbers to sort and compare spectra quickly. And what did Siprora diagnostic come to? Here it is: 12.97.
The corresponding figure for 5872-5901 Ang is 11.87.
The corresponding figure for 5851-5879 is 12.35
